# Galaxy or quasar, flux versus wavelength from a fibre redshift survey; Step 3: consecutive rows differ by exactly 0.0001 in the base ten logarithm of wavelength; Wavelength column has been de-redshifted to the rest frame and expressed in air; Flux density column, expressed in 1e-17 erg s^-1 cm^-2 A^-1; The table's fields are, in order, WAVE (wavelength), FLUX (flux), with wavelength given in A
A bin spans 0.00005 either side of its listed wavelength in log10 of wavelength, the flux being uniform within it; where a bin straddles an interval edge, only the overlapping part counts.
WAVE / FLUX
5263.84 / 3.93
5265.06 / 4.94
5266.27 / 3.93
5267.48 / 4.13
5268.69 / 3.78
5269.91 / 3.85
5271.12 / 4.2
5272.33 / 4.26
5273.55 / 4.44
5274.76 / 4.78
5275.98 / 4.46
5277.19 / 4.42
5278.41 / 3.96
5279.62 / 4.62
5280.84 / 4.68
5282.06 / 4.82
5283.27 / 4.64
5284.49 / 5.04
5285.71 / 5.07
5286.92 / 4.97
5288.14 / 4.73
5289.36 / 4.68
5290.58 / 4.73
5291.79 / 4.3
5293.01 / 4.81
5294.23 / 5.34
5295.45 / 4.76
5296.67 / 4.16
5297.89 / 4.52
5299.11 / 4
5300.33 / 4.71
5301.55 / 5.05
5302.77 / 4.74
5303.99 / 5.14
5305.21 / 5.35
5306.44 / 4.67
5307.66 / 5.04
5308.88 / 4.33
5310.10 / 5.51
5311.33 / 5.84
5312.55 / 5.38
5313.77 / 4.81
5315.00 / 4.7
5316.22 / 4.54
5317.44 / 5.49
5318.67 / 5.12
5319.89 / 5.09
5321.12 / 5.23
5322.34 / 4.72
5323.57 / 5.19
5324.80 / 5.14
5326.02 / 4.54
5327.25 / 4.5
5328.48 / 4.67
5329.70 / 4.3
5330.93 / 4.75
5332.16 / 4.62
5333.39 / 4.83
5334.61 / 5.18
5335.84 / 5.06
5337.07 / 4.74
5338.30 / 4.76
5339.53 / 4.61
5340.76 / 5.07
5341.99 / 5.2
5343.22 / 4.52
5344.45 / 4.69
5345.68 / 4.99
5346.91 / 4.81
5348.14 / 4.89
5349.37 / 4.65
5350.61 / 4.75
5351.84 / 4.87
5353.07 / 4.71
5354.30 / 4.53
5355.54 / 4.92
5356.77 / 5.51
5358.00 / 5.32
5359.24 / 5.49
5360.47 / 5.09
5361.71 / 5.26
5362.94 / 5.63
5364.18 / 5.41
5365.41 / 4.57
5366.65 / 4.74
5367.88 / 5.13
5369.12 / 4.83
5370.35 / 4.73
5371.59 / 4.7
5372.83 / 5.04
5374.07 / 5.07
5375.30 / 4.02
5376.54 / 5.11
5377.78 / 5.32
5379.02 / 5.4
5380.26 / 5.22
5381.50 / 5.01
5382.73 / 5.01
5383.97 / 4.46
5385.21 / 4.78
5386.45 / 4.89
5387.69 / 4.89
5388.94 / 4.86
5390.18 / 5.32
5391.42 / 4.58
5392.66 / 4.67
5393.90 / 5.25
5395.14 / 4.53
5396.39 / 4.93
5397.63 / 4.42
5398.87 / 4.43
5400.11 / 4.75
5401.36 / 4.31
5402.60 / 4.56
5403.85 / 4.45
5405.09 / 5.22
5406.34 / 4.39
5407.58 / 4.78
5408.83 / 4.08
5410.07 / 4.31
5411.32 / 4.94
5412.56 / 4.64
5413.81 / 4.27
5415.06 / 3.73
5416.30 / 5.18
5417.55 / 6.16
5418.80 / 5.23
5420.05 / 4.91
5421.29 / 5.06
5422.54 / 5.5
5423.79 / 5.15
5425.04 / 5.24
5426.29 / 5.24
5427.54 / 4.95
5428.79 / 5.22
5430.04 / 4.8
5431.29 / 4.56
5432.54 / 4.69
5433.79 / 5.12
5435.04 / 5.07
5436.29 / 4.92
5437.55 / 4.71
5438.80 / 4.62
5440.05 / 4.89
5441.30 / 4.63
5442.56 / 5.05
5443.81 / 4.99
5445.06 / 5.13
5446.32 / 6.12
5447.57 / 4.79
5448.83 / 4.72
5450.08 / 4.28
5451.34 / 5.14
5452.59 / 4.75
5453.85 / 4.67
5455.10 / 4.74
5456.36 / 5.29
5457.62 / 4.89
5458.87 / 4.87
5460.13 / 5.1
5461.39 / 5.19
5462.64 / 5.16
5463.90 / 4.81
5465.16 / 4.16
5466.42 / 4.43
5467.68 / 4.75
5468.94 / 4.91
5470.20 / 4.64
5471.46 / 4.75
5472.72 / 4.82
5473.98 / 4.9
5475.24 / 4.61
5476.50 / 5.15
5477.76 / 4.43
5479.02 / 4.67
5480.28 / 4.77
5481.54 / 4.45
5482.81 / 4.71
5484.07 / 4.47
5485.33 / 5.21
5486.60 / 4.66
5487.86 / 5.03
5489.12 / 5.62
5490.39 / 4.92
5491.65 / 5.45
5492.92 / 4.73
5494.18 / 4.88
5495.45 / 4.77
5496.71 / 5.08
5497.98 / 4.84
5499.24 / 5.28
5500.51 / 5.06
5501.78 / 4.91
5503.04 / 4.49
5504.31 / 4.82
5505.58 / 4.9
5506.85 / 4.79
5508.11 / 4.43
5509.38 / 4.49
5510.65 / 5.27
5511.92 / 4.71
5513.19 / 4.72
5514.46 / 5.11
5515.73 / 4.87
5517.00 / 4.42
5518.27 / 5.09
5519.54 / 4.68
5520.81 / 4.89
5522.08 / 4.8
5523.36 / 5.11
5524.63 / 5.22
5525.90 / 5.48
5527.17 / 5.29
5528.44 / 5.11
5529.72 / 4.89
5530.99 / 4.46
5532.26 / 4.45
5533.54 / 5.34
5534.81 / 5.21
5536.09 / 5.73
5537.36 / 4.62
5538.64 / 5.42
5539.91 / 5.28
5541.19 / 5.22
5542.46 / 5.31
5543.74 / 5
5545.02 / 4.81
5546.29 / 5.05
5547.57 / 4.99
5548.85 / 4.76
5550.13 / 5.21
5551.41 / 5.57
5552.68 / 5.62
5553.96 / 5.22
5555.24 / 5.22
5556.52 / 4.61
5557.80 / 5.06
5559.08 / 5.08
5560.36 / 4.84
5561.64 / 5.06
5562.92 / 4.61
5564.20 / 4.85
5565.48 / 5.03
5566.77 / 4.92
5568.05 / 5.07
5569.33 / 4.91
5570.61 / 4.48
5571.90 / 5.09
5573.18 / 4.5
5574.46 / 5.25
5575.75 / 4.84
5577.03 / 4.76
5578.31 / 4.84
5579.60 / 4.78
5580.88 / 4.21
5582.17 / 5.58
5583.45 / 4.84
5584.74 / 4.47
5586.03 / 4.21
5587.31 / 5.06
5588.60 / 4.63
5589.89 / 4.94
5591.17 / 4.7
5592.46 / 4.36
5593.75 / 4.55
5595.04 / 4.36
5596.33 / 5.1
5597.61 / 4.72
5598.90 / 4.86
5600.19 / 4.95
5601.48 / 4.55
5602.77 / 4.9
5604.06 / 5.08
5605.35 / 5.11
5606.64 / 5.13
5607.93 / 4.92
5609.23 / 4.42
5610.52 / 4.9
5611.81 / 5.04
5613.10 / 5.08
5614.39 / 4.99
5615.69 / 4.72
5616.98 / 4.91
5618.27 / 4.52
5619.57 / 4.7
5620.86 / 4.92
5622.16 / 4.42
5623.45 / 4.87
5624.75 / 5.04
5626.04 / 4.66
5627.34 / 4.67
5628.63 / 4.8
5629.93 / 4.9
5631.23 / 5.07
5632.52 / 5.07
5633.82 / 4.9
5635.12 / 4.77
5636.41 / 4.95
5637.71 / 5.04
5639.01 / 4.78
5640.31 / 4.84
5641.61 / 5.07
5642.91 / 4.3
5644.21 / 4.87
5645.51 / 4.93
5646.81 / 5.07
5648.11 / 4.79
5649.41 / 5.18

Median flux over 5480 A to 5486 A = 4.7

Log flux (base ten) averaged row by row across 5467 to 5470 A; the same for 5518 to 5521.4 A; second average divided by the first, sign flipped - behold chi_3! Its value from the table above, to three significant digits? -1.01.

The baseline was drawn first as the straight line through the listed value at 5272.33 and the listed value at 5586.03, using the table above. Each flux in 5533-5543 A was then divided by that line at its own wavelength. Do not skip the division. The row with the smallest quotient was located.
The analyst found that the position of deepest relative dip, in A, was 5537.36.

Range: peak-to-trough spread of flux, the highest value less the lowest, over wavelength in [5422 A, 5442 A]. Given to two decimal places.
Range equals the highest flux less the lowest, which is 0.94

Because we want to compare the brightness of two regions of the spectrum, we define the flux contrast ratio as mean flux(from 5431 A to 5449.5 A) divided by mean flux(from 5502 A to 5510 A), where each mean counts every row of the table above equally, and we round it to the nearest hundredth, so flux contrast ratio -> 1.06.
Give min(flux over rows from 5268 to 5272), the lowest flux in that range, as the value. 3.78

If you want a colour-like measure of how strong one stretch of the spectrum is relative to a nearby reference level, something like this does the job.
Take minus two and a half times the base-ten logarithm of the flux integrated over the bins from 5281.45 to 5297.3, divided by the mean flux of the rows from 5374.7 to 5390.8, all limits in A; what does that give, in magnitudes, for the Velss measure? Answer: -2.96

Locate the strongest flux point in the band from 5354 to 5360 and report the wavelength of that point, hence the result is 5356.77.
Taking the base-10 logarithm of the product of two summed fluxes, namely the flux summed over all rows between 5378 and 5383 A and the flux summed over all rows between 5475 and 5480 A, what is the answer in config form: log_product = 2.59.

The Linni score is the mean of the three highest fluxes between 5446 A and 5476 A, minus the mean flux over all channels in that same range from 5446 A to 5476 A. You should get 0.7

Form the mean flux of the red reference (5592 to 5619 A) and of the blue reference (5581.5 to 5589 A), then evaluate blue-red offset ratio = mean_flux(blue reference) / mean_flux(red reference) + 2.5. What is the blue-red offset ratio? 3.496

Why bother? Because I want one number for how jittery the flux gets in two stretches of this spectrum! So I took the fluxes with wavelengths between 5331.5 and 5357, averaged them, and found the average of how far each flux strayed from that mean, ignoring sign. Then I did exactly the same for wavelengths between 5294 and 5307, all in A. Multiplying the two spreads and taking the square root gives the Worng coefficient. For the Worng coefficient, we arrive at 0.251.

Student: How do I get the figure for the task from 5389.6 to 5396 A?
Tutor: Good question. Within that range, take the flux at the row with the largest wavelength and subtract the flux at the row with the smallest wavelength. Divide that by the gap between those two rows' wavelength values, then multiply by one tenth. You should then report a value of -0.016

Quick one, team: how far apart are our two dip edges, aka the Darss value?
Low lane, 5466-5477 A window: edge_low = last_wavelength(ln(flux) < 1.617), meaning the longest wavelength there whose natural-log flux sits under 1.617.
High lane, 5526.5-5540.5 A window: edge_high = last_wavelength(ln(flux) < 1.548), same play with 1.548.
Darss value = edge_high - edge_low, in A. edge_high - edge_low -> 62.1 A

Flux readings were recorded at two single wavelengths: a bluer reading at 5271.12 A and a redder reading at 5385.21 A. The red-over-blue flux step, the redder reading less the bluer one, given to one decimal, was 0.6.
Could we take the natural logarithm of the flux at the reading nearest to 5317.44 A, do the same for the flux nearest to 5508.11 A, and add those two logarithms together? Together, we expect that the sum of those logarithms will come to 3.19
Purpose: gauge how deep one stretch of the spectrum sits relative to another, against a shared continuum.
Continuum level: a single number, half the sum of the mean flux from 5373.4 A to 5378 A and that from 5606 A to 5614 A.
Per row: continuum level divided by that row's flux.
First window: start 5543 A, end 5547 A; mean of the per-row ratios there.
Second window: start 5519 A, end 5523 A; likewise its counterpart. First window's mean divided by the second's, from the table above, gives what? 0.97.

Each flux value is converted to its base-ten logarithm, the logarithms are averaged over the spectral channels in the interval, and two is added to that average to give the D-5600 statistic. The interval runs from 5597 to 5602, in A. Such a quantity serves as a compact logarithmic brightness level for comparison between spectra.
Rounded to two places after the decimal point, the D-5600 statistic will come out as 2.68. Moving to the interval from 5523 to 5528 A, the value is 2.72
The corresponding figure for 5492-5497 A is 2.69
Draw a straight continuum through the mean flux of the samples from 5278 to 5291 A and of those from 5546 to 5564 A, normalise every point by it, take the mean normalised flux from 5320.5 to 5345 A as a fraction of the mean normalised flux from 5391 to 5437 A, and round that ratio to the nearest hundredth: 1.02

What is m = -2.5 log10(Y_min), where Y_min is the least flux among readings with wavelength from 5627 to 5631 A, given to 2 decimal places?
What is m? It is -1.67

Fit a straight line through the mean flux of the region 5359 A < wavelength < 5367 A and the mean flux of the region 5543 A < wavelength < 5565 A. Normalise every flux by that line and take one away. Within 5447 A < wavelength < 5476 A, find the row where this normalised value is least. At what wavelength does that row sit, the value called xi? 5465.16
